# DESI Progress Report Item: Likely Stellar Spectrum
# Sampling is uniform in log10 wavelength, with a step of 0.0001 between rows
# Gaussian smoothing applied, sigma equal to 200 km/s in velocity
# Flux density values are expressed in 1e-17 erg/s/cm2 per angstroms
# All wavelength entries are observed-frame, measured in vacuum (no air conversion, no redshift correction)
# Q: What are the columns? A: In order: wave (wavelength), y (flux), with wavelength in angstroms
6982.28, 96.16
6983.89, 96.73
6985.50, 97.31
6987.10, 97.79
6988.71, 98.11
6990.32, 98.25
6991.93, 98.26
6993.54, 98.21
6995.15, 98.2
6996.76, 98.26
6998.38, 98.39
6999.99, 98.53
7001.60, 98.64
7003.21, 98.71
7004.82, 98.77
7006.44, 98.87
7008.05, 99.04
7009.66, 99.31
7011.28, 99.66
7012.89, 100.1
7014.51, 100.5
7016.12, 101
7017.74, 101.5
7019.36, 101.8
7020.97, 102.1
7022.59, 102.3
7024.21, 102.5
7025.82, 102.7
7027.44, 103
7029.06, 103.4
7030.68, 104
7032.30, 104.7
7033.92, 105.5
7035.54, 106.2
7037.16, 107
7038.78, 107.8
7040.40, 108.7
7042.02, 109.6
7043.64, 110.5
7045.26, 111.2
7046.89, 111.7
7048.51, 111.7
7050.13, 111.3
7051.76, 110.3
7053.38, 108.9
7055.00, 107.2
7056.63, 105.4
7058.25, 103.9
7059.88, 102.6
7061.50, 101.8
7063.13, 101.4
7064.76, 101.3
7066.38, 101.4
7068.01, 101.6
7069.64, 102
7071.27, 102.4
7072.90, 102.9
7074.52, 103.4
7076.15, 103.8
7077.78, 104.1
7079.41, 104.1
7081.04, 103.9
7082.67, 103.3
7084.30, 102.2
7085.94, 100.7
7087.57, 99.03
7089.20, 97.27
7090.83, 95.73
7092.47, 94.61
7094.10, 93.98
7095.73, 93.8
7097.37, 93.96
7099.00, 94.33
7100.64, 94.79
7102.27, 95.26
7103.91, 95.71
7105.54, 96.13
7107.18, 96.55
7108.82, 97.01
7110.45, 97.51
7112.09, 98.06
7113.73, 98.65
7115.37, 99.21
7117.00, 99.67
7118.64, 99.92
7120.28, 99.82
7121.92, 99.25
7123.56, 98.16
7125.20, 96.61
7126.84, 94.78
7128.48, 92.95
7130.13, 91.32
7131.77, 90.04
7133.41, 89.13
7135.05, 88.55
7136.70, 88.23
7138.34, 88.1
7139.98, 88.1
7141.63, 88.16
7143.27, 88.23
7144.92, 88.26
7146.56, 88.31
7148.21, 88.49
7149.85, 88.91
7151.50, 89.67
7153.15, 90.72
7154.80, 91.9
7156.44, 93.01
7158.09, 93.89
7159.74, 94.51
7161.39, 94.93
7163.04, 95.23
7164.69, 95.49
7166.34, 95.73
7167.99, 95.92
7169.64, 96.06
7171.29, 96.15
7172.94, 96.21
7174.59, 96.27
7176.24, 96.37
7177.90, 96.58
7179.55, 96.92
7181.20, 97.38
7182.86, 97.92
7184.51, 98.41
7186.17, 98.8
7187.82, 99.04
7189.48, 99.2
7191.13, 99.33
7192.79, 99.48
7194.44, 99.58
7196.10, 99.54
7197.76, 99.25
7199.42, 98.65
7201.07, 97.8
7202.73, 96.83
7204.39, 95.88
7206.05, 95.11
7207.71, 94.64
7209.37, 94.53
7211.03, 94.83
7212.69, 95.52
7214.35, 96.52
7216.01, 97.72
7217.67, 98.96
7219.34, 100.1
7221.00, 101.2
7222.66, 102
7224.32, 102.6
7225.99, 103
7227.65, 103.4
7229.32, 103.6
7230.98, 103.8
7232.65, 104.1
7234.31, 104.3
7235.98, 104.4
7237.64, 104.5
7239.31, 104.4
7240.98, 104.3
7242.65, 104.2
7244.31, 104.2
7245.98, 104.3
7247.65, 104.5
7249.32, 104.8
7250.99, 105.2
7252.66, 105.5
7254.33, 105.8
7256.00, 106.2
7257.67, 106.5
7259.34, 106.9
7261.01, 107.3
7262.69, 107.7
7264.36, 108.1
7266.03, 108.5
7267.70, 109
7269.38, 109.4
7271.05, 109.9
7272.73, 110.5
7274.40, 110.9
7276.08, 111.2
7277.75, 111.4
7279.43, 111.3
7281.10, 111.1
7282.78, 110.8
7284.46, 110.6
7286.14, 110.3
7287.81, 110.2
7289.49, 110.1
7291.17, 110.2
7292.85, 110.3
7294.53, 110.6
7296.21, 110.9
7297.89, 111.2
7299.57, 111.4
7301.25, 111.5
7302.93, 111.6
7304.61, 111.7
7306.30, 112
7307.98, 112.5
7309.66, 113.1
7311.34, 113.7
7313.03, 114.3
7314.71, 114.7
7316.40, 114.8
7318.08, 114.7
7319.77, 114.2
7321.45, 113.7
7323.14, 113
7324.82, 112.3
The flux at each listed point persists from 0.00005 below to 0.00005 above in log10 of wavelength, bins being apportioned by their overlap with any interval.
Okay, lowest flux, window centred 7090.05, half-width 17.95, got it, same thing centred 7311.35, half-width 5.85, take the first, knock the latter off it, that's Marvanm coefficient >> -18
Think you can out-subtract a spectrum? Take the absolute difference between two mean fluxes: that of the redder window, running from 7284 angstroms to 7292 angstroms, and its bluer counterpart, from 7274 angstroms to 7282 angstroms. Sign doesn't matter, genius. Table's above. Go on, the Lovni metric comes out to 0.9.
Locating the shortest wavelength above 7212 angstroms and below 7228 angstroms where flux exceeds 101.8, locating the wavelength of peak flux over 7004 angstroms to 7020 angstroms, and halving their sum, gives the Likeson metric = 7121.0 angstroms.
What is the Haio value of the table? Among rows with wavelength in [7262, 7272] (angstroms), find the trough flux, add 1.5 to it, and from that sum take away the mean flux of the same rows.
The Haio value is 0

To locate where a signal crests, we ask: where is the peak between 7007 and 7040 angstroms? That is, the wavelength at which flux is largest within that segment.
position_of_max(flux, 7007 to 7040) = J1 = 7038.78 angstroms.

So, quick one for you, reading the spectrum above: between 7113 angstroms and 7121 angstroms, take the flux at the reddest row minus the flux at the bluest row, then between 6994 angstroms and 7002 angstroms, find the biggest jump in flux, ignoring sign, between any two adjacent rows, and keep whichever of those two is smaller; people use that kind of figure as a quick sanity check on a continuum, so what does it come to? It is 0.1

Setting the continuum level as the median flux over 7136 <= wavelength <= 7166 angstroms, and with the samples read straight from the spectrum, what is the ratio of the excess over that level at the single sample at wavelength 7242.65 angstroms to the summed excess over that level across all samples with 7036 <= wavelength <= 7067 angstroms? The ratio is 0.044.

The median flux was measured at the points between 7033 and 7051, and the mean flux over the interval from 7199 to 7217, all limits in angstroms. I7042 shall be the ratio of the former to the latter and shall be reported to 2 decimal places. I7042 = 1.14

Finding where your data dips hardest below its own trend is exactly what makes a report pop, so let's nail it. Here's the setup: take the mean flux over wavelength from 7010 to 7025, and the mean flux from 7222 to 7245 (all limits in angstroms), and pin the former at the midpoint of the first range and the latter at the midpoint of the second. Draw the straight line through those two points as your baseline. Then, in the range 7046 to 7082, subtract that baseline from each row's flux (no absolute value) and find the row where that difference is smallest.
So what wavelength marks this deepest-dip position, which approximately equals 7064.76 angstroms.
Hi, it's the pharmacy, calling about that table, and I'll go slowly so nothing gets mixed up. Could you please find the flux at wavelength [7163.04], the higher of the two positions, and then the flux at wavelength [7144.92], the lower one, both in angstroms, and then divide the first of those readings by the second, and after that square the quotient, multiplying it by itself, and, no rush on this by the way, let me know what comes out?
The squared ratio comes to 1.16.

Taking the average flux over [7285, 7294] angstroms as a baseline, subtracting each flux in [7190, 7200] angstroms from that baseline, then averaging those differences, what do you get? 10.9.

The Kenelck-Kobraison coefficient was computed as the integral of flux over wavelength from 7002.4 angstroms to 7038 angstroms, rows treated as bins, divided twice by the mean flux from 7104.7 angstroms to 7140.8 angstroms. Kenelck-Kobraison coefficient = 0.40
